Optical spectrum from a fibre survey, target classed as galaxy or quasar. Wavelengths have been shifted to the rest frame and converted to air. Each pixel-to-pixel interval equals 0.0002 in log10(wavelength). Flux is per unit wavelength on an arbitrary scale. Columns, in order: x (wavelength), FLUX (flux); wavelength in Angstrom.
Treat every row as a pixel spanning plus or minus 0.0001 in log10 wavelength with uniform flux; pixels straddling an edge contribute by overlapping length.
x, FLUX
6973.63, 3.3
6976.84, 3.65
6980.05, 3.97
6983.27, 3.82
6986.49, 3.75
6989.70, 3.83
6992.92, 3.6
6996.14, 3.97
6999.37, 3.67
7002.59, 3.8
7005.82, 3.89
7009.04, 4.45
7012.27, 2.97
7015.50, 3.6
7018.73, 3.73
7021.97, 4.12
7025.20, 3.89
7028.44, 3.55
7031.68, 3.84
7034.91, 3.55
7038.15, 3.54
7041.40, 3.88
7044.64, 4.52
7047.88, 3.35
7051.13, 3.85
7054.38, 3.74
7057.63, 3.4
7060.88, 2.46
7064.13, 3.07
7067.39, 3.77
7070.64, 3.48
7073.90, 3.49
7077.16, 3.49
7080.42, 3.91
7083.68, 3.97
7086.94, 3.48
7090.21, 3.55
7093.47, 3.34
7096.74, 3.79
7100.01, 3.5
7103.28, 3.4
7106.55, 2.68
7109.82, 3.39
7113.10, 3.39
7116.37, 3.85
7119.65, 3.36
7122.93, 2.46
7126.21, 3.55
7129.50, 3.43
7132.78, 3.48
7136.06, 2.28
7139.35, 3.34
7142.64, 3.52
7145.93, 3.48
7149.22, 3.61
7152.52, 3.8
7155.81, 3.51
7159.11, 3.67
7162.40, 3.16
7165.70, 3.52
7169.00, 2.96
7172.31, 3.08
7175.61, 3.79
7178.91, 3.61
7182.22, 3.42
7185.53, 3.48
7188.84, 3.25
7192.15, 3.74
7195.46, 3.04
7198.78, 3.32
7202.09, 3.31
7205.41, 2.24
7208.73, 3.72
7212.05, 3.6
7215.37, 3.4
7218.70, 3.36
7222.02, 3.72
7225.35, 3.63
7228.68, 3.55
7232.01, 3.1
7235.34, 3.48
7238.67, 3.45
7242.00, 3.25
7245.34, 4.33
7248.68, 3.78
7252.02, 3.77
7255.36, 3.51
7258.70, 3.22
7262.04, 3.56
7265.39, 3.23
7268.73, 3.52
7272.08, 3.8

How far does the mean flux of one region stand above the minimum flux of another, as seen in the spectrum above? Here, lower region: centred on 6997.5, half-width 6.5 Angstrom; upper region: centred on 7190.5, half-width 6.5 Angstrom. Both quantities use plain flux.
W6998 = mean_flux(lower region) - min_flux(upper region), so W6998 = 0.7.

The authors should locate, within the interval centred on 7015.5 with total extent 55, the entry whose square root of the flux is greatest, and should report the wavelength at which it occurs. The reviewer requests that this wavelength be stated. 7009.04 Angstrom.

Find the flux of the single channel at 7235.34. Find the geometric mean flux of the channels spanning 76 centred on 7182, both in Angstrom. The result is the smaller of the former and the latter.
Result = 3.4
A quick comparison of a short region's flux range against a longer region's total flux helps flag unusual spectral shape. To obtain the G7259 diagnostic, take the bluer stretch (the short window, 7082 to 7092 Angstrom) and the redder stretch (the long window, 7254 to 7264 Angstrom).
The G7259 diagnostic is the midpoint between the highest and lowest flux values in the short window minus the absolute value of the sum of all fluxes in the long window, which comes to -6.6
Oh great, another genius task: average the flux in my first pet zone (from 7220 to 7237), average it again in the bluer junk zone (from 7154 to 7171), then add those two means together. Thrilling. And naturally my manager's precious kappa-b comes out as 6.86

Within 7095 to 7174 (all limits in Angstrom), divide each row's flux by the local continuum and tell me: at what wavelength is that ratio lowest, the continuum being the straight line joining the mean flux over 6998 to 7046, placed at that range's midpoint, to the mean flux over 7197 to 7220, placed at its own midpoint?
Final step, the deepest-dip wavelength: 7136.06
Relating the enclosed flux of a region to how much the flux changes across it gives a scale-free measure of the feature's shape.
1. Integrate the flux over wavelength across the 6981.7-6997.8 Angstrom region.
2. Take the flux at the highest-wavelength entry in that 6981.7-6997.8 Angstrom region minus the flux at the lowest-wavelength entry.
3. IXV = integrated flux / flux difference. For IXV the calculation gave 407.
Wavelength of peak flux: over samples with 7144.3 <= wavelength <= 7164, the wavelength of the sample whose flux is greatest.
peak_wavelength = 7152.52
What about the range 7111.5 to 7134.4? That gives 7116.37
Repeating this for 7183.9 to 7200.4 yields 7192.15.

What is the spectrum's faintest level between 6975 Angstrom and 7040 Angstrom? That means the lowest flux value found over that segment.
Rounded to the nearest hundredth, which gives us 2.97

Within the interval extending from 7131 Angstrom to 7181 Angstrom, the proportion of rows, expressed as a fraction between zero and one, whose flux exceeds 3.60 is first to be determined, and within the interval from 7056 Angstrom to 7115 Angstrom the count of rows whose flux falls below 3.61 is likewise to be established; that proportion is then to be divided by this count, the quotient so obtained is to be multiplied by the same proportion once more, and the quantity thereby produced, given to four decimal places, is 0.0079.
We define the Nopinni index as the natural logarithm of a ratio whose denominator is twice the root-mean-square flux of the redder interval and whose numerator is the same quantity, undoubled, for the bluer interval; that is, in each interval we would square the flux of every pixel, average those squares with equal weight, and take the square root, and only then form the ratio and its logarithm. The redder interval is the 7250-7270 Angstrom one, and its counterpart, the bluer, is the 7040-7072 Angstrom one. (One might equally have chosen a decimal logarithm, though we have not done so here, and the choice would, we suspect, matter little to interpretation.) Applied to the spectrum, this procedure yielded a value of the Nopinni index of -0.66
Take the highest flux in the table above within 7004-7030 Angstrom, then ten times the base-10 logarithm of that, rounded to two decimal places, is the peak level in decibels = 6.48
